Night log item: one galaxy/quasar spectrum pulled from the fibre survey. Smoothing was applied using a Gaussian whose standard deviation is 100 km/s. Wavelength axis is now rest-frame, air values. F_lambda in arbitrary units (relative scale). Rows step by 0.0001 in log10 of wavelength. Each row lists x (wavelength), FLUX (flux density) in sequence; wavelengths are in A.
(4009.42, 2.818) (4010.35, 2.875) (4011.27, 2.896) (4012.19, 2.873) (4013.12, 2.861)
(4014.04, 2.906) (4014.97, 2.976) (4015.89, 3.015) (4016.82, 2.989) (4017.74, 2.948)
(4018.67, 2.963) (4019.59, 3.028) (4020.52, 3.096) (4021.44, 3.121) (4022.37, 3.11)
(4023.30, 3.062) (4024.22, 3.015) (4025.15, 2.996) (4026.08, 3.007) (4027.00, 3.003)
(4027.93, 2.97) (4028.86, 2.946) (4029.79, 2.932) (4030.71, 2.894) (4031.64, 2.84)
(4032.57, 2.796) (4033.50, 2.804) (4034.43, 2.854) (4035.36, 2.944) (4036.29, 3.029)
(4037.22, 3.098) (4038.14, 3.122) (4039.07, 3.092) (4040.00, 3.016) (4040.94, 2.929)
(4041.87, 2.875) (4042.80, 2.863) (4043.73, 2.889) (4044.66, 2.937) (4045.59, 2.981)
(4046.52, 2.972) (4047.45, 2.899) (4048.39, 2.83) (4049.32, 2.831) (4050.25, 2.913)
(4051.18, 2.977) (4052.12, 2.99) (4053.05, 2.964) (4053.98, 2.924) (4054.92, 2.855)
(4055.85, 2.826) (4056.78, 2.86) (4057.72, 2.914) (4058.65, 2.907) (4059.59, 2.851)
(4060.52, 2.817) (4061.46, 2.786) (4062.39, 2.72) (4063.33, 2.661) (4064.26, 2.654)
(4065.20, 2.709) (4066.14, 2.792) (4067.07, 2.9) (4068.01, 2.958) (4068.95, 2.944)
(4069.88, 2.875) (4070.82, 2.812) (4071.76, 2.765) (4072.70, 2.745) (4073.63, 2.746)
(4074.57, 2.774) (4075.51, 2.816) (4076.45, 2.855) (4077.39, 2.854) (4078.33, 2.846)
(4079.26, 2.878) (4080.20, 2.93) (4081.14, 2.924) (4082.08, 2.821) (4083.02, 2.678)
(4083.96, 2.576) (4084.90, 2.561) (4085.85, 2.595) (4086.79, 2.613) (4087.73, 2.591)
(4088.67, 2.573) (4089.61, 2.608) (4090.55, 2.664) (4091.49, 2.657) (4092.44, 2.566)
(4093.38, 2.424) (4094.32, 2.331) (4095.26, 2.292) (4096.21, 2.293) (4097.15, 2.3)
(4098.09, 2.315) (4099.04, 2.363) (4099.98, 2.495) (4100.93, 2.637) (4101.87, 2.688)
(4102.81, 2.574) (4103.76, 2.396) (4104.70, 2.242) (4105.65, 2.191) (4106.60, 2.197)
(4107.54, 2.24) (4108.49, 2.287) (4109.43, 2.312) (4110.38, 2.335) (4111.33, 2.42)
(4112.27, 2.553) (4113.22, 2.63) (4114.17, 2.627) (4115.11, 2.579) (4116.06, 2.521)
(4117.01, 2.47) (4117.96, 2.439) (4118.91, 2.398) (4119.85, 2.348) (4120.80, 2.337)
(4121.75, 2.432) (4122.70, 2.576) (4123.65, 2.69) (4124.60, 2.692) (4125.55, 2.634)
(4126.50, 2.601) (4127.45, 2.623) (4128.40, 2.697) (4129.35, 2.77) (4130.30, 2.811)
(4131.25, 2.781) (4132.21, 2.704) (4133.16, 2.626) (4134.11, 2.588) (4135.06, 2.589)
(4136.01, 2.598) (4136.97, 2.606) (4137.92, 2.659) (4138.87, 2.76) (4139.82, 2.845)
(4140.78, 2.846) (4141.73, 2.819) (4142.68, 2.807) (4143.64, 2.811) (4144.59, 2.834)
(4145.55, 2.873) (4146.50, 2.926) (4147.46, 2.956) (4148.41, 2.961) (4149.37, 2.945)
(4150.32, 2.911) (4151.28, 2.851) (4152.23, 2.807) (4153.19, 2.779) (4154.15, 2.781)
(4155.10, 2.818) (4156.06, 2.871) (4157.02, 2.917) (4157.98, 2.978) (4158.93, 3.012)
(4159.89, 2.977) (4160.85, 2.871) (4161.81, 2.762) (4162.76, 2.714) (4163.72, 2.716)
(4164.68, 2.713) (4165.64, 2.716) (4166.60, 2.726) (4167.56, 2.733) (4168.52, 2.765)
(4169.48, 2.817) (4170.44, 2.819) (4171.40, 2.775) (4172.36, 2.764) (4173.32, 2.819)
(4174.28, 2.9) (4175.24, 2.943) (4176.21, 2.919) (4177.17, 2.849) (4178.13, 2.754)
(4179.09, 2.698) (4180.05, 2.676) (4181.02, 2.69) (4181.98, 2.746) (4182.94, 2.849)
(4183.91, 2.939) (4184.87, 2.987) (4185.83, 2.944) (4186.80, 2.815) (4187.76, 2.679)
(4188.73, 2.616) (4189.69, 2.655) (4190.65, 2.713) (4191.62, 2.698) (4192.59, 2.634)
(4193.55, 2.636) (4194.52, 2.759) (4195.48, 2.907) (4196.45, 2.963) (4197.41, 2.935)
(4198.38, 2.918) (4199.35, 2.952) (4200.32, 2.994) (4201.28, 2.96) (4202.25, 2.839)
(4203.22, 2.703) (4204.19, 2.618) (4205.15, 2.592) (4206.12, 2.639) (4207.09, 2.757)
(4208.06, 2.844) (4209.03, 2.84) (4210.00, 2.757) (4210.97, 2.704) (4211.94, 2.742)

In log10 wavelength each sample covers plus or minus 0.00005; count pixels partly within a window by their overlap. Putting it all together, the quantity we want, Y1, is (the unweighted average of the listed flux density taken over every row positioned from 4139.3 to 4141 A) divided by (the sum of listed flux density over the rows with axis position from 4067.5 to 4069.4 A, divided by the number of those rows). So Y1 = 0.96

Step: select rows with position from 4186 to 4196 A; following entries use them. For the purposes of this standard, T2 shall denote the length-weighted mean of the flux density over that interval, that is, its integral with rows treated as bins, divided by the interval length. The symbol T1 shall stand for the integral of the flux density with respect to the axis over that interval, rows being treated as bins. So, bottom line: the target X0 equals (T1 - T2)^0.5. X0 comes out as 4.95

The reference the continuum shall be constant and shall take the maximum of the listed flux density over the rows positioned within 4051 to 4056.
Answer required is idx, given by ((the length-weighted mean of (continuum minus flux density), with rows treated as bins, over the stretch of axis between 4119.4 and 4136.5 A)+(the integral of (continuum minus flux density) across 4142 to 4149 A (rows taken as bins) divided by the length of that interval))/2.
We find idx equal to 0.241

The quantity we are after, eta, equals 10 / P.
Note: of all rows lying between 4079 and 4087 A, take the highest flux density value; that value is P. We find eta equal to 3.41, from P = 2.93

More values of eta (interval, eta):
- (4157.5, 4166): 3.32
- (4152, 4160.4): 3.32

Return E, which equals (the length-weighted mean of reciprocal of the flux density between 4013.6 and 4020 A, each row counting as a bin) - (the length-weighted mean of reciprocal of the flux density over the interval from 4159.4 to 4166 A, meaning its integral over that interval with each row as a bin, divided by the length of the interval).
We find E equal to -0.02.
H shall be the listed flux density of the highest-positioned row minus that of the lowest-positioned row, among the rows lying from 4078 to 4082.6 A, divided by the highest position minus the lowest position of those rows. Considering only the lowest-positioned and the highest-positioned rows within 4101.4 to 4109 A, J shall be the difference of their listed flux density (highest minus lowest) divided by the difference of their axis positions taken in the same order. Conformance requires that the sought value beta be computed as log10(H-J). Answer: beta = -1.27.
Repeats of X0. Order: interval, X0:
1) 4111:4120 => 4.48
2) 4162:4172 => 4.98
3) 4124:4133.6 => 4.81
